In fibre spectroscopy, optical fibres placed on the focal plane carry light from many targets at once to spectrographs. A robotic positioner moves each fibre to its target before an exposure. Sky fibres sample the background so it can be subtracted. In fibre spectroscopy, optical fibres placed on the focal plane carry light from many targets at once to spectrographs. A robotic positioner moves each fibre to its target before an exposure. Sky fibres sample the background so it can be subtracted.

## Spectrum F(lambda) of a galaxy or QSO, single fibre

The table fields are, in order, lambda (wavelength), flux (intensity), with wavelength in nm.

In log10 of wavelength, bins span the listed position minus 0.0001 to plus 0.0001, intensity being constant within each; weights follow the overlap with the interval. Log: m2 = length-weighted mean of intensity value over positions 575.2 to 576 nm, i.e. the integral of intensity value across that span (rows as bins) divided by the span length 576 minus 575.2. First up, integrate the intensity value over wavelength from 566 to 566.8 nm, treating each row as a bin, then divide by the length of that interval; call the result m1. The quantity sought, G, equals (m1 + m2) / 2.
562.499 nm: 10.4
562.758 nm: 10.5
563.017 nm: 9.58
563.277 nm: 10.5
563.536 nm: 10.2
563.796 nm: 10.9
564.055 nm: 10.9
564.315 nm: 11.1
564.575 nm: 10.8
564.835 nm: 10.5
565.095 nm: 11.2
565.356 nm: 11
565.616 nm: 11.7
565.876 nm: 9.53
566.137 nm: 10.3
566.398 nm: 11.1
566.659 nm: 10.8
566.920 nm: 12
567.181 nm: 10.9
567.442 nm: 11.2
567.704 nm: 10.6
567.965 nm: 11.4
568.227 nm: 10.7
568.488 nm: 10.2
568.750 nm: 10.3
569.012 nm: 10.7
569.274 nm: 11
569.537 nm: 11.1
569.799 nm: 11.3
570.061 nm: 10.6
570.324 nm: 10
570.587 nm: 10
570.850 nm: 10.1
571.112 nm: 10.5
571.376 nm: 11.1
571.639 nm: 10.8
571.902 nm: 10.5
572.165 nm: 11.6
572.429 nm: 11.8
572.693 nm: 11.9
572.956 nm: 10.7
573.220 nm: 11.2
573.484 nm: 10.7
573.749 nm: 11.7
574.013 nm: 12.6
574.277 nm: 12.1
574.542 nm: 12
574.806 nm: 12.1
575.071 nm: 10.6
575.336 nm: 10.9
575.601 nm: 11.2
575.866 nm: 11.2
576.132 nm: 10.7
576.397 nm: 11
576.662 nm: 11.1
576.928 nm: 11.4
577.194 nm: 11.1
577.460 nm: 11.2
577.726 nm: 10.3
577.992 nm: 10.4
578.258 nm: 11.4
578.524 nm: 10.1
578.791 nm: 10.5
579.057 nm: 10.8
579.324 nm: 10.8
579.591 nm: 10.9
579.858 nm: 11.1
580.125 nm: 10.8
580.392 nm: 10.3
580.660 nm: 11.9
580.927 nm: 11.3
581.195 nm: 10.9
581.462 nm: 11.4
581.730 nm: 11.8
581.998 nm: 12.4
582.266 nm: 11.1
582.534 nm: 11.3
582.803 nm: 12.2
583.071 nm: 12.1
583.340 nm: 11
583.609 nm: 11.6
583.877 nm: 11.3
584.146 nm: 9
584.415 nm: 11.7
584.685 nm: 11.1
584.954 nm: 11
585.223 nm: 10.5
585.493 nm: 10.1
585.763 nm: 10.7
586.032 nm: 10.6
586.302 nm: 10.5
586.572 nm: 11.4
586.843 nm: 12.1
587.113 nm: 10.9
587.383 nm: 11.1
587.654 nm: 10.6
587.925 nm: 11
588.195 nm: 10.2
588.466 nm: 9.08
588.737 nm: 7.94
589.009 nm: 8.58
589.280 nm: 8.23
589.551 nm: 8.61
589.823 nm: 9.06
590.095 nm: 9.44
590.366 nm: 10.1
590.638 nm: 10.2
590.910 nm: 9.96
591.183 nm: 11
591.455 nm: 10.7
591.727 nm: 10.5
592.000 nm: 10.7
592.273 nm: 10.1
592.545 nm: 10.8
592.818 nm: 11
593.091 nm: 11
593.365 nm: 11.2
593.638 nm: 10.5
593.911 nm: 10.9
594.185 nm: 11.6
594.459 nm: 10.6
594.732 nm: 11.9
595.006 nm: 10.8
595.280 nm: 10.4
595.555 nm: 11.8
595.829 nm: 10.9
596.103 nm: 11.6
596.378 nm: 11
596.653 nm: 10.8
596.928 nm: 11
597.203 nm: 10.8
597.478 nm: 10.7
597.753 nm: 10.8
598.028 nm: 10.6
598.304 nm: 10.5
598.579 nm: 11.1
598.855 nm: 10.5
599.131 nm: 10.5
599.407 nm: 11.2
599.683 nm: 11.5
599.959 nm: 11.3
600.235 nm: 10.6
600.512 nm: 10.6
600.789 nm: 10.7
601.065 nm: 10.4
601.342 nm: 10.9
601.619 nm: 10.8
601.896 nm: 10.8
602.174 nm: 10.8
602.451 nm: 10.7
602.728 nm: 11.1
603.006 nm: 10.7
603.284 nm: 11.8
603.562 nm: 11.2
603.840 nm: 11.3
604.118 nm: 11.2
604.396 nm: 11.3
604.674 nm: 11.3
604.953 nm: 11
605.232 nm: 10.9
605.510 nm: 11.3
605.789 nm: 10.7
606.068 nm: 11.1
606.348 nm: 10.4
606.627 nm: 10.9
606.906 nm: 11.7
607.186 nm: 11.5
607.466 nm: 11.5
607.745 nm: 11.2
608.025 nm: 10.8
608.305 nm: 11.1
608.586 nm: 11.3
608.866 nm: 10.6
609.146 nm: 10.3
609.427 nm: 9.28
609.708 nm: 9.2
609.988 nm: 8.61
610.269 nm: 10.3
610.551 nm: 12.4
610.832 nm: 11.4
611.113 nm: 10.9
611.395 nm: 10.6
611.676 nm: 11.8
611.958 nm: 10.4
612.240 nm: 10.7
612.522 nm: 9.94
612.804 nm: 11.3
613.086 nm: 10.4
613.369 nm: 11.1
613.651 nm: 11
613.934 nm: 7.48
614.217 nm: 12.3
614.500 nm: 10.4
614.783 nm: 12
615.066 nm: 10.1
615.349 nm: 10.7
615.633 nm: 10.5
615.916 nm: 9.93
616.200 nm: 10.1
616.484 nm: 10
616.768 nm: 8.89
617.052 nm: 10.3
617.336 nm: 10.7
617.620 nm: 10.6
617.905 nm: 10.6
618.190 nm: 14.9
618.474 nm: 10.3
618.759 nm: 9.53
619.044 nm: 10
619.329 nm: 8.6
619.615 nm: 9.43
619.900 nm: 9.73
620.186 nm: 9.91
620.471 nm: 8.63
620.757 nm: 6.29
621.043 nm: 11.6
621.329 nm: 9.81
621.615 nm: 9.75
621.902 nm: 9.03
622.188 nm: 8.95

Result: 10.9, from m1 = 10.7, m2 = 11.1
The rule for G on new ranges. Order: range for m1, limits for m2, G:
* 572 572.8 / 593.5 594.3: 11.3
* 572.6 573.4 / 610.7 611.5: 11.1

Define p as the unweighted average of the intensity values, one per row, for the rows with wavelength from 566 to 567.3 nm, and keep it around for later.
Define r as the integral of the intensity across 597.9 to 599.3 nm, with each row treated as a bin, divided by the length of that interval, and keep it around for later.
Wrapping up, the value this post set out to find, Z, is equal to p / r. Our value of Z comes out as 1.03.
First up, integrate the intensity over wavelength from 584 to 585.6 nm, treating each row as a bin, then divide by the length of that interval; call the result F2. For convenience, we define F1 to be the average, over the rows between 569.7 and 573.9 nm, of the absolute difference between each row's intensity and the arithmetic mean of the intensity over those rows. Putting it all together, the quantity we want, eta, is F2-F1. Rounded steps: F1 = 0.53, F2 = 10.6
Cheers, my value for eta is 10.0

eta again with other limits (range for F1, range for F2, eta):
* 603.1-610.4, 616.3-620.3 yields 9.7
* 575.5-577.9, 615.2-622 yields 9.8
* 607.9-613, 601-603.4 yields 10.2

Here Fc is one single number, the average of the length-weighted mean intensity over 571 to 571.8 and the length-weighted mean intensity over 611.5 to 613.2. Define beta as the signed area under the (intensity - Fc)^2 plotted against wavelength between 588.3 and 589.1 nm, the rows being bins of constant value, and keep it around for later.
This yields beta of 4.1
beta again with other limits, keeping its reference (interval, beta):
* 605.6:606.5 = 0.1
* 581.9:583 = 1.4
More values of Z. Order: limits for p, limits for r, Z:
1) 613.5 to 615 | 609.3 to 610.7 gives 1.07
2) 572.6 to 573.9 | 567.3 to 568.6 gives 1.04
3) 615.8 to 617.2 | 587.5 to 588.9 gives 1.01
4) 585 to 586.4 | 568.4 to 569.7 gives 0.98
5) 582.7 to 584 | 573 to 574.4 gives 1.00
